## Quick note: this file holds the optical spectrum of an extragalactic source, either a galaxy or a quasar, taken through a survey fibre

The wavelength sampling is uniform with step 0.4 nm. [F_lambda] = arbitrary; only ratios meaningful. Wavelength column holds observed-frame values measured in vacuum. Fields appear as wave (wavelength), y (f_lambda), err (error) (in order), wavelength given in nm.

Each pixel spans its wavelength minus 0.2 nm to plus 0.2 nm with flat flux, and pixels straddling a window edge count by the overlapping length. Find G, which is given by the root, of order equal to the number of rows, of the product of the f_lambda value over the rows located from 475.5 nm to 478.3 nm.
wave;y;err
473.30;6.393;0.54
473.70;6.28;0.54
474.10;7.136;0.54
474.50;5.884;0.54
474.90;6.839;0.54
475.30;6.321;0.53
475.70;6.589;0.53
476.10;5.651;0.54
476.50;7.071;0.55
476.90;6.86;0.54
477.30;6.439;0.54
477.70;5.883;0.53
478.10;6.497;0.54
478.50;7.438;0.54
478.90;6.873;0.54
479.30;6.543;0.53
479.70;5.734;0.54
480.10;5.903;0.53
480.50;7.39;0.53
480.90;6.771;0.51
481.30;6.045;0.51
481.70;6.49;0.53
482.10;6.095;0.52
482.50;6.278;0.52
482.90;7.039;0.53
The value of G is 6.41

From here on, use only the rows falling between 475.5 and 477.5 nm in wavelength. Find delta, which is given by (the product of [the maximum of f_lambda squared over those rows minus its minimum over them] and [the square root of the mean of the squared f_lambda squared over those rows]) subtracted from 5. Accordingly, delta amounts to -776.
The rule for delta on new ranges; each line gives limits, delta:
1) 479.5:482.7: -885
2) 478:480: -998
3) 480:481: -901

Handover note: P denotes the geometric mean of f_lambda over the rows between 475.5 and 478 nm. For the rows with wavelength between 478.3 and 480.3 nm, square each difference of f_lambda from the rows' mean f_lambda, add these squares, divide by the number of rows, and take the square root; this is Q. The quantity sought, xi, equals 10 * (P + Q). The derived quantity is 70.2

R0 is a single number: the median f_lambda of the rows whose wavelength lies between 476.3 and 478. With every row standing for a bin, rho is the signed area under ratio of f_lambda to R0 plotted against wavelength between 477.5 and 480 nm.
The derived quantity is 2.4 nm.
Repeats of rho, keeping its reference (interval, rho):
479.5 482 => 2.4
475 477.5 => 2.4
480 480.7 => 0.7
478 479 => 1.1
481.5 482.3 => 0.8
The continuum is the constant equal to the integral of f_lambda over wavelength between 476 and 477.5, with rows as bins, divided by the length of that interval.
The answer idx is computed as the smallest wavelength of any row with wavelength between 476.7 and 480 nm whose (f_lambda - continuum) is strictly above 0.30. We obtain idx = 478.50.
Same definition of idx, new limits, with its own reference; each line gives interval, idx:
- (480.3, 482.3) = 480.50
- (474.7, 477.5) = 476.50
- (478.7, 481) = 478.90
